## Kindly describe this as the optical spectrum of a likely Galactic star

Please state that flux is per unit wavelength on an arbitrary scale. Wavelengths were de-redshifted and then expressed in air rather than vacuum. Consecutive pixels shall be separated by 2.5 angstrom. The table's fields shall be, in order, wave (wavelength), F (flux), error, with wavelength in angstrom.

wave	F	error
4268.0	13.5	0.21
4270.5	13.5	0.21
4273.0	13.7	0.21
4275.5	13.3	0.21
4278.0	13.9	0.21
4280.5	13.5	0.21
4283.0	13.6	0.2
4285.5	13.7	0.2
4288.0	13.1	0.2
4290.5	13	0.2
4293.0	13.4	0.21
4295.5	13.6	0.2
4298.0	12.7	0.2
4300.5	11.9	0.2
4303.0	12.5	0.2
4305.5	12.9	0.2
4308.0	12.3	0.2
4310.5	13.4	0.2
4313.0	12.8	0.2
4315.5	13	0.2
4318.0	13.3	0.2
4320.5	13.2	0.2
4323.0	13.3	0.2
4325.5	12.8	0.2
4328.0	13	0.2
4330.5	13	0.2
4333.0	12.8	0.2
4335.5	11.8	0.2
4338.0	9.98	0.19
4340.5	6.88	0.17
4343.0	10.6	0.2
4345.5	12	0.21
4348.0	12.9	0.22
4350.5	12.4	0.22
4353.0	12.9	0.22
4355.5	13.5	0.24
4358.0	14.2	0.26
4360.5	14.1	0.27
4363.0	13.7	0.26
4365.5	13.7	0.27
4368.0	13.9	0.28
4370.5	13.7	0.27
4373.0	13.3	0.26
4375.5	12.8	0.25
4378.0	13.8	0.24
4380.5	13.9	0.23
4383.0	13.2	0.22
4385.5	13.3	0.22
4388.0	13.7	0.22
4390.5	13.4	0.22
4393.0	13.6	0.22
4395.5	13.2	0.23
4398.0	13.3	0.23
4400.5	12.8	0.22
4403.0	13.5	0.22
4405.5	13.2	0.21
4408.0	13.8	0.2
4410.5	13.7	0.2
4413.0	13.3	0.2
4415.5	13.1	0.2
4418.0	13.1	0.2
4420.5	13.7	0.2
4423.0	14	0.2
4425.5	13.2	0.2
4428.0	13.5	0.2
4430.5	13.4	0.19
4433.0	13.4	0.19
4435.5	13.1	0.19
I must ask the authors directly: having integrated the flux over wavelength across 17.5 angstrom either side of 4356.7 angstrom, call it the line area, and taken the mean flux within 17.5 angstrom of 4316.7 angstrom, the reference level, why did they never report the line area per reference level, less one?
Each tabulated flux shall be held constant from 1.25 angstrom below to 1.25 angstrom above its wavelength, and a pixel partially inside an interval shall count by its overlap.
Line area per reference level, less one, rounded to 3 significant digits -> 33.5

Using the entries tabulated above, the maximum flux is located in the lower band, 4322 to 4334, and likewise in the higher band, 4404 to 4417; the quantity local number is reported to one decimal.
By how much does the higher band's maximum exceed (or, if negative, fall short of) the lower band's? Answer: 0.5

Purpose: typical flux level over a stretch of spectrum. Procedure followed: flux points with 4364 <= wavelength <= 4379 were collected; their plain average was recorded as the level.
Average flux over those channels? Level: 13.5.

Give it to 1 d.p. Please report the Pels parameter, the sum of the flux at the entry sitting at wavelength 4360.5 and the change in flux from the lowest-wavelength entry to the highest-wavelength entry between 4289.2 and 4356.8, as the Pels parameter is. 14.6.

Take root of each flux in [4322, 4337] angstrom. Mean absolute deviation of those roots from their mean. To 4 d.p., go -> 0.0465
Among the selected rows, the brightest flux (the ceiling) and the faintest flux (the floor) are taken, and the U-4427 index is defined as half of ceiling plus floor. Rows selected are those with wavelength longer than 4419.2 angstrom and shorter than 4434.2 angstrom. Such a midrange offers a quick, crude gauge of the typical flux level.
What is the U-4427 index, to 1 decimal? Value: 13.6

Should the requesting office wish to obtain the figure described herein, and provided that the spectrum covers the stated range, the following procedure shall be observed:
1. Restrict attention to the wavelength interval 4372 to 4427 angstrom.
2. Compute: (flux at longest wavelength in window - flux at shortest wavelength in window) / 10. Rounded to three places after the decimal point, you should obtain -0.010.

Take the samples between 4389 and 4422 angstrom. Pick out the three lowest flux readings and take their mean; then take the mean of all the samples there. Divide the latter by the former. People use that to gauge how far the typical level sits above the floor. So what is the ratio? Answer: 1.03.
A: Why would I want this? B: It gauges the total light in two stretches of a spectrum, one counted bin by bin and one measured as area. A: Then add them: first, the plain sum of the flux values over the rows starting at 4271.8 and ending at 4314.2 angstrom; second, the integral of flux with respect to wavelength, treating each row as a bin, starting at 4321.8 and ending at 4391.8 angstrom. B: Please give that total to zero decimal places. 1120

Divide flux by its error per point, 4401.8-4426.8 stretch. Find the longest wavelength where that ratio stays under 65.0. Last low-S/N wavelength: 4405.5 angstrom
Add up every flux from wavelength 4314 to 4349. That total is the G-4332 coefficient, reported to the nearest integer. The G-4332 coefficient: 169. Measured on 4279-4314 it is 182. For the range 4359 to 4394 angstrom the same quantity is 190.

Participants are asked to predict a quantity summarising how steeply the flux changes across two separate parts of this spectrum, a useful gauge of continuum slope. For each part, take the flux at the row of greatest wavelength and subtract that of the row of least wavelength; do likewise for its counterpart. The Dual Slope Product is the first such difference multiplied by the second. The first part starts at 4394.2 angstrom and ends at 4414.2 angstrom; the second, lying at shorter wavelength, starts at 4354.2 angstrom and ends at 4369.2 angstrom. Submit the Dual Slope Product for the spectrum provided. 0.0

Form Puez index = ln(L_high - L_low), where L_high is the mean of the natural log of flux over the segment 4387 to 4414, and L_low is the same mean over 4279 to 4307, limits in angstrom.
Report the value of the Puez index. -3.7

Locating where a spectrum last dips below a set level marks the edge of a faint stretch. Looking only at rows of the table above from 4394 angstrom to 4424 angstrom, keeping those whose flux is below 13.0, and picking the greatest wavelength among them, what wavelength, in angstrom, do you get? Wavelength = 4400.5 angstrom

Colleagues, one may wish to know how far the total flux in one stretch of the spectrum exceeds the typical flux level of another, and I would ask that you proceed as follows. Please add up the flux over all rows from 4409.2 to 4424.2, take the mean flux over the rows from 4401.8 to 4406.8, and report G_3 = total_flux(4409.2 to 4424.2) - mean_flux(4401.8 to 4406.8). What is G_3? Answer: 68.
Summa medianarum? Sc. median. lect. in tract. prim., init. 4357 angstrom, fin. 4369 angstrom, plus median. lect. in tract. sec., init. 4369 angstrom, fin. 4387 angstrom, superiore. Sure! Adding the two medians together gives 27.2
